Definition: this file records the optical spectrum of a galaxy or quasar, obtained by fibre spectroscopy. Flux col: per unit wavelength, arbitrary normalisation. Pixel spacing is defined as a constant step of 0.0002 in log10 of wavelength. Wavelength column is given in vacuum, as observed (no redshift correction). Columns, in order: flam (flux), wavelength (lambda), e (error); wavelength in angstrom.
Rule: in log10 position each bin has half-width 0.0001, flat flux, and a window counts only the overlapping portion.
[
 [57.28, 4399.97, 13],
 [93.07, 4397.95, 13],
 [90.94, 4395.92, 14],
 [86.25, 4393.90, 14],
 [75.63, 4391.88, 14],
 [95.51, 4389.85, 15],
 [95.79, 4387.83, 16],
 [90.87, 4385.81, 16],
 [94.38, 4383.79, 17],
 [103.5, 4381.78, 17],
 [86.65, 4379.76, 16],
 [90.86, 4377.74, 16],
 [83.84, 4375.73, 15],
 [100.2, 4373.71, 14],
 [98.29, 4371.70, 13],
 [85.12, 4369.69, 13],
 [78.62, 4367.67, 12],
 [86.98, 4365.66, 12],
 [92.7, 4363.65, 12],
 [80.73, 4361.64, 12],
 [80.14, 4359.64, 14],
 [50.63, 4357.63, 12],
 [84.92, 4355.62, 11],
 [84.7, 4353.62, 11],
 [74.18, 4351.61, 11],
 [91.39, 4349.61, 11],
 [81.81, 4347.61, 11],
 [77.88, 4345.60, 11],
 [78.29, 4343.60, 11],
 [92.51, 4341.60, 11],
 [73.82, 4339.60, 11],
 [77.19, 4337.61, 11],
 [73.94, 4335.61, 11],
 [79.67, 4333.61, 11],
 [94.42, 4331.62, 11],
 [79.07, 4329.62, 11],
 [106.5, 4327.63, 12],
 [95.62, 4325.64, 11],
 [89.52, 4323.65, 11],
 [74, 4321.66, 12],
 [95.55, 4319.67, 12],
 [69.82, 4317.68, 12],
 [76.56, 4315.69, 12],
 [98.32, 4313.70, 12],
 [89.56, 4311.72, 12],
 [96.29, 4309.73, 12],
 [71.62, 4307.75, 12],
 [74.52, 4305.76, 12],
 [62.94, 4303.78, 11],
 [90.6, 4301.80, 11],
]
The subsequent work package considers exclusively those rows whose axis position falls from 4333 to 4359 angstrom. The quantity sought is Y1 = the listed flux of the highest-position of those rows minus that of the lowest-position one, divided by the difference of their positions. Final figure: -1.2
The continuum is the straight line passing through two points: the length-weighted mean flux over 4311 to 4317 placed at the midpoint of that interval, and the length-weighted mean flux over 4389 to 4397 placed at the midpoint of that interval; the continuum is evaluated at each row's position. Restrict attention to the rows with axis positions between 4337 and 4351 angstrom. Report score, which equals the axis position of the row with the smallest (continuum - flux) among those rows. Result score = 4341.60 angstrom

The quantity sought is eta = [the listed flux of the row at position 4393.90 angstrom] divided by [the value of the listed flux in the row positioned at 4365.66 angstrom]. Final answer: 0.99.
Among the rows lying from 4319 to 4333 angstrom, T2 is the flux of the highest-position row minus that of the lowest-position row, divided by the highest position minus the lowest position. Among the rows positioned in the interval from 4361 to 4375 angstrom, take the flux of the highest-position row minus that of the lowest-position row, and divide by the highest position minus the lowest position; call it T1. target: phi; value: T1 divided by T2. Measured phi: -17.1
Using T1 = 1.6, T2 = -0.1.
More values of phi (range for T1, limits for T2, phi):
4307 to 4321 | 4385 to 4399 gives 11.1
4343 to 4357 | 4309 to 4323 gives -0.3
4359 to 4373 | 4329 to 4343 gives 1.3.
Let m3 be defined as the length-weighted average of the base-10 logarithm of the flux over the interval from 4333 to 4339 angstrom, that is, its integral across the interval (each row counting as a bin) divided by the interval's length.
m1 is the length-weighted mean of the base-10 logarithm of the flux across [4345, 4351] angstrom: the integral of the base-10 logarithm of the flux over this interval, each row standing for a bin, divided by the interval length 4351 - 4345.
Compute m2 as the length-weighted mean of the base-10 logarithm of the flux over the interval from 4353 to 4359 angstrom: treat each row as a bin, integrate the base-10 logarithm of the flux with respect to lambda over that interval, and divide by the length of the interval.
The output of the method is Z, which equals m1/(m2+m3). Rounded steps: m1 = 1.920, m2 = 1.85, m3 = 1.88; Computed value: 0.5139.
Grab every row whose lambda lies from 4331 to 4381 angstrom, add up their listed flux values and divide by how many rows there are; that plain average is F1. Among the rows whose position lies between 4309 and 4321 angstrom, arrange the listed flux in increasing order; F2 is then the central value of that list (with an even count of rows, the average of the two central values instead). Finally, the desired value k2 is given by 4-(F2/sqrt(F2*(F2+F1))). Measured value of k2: 3.274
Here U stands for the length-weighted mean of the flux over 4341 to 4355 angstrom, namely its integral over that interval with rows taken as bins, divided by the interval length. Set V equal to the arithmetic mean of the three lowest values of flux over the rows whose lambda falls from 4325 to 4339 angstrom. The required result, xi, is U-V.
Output 6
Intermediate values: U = 82.7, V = 76.7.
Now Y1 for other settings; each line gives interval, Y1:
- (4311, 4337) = -0.7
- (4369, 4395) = 0.0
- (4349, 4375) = 0.4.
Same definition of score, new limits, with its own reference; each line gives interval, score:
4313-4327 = 4313.70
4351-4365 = 4363.65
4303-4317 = 4313.70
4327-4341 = 4327.63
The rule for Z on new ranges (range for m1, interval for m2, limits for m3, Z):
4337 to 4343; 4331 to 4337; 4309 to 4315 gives 0.4923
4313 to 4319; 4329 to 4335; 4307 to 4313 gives 0.4935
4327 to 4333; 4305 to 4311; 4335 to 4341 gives 0.5175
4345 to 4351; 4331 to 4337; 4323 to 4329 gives 0.4929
